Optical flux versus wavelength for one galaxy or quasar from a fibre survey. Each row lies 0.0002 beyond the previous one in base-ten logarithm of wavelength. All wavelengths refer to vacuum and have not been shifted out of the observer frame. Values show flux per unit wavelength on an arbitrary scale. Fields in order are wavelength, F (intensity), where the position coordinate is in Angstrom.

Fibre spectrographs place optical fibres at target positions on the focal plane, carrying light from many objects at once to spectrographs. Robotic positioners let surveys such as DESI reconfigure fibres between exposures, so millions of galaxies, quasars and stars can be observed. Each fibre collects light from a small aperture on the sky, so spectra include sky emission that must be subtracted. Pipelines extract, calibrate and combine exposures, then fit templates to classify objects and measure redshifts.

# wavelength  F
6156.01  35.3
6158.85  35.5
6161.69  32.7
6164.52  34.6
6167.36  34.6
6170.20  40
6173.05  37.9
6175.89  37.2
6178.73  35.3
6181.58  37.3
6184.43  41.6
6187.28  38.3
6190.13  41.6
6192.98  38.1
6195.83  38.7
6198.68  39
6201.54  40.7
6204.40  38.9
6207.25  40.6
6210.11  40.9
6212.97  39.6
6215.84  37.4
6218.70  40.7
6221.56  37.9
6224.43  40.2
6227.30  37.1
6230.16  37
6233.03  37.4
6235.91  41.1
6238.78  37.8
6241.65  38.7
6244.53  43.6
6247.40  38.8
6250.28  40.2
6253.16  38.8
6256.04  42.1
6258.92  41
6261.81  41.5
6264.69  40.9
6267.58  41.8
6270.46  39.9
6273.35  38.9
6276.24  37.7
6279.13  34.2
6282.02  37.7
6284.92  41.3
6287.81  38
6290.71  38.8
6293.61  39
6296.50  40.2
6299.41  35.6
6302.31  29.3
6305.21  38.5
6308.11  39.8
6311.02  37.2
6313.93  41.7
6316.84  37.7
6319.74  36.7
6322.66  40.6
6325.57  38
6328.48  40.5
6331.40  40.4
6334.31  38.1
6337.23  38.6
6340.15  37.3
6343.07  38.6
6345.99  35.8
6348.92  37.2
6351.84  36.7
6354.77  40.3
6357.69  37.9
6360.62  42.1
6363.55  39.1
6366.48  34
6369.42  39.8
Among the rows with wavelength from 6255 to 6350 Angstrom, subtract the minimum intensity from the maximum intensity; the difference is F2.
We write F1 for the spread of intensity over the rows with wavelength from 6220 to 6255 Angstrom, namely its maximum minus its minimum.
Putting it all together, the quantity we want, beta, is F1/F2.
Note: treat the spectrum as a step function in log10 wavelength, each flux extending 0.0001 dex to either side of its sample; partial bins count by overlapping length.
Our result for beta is 0.52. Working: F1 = 6.6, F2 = 12.8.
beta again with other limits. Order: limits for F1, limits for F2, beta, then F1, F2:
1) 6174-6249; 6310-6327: 1.66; 8.3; 5.0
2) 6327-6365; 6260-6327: 0.50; 6.3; 12.5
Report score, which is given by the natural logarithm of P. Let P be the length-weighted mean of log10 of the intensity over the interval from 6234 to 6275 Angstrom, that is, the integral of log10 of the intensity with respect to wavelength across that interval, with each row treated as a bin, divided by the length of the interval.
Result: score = 0.473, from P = 1.60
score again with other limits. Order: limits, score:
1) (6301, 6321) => 0.451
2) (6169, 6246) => 0.464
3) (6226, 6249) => 0.464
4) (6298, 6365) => 0.458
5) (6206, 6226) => 0.468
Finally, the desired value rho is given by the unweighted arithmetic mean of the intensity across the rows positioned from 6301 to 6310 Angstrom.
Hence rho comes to 35.9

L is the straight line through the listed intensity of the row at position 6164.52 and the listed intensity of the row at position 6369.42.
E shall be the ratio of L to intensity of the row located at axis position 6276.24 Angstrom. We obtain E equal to 0.99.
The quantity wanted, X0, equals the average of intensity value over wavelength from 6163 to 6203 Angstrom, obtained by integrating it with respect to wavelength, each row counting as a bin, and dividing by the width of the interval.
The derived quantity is 38.2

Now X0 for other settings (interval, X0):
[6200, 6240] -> 39.1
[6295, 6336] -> 38.2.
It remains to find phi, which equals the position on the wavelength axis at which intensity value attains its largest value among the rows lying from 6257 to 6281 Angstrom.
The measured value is 6267.58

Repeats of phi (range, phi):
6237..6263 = 6244.53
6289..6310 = 6296.50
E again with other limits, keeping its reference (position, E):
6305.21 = 0.99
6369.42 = 1.00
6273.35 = 0.96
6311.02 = 1.03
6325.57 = 1.02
